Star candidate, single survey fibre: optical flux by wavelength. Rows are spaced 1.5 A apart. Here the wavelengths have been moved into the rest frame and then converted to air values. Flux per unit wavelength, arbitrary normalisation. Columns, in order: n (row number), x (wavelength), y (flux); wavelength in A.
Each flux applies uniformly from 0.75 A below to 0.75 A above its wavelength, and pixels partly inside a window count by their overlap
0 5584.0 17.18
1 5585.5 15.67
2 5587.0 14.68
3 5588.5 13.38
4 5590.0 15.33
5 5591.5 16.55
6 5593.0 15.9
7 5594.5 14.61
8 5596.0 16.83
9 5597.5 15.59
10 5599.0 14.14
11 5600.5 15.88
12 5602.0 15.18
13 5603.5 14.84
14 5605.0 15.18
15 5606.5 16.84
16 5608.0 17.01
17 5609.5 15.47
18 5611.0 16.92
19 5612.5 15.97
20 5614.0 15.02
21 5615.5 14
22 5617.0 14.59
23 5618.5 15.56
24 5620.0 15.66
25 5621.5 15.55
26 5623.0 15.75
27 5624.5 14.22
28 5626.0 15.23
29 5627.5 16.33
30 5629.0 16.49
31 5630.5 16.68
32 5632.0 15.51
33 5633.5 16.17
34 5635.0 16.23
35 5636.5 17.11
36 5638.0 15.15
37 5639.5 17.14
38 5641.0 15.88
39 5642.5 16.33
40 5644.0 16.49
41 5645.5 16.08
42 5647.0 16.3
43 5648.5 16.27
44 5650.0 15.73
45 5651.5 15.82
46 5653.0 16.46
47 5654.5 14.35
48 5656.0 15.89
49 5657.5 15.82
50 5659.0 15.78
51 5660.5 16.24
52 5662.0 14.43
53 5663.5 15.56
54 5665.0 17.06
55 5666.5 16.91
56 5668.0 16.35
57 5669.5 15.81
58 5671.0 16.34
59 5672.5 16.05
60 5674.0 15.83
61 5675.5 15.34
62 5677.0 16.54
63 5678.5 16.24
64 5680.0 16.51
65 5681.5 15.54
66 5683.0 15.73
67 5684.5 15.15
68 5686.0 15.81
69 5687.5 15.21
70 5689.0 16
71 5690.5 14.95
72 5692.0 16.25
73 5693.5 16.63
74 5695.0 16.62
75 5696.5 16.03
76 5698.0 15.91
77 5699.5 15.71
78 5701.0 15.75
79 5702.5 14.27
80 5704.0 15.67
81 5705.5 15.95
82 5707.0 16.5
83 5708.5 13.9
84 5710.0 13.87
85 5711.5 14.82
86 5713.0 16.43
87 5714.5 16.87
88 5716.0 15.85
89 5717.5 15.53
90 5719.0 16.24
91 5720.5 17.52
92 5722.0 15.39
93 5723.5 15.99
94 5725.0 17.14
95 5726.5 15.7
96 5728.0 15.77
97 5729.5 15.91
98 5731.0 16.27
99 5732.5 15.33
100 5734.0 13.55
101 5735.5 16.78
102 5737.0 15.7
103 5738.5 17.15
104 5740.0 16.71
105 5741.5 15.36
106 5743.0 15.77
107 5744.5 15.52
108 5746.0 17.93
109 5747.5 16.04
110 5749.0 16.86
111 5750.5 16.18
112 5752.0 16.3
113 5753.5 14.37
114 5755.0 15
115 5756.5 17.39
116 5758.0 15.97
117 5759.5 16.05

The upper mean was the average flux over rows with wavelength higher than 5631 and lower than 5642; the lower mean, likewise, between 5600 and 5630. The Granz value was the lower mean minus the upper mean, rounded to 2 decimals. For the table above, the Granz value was -0.59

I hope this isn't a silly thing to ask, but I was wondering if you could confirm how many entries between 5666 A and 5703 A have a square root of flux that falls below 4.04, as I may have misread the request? 18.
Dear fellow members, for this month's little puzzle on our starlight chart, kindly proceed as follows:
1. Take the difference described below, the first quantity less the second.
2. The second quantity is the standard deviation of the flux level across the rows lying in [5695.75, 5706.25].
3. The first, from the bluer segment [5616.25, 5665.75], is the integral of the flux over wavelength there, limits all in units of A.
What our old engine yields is 785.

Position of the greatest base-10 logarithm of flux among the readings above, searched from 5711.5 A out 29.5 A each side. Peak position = 5720.5 A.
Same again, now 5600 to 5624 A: 5608.0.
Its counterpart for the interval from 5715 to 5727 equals 5720.5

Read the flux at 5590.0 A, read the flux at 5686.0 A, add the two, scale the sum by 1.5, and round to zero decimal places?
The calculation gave 47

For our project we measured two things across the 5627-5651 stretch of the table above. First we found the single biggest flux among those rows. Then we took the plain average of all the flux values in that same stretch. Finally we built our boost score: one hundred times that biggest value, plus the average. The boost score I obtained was 1730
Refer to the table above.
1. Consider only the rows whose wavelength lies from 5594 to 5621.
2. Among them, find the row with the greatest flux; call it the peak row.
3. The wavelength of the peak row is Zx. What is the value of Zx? 5608.0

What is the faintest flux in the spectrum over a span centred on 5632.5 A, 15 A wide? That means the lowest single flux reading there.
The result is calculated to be 15.15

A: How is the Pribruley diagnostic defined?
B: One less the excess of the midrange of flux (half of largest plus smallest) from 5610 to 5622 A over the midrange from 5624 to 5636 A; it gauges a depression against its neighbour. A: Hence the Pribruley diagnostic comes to 1.0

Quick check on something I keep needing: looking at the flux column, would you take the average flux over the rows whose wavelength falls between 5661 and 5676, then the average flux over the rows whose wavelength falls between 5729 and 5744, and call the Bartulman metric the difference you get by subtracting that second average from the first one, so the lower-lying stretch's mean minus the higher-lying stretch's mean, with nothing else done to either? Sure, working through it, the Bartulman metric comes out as 0.1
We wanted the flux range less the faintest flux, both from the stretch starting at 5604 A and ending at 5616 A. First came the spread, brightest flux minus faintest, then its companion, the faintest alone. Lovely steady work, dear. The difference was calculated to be -11.0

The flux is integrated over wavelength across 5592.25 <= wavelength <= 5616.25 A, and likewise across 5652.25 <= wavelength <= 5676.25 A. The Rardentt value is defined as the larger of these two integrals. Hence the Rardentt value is 381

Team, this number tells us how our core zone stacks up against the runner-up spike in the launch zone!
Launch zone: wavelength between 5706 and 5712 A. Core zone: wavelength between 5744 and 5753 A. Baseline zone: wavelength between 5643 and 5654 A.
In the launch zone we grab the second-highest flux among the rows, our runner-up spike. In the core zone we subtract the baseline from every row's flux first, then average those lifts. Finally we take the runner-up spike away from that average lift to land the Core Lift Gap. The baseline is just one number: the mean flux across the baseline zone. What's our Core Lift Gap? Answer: -14.5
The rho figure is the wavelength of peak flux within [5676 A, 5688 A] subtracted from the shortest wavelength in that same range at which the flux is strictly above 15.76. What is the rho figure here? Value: 0.0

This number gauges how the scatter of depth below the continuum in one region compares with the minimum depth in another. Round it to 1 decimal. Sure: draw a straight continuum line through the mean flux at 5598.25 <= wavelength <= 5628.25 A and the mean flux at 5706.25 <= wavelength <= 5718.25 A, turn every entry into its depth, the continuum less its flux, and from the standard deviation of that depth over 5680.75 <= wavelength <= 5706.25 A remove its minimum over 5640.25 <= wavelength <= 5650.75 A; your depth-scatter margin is 1.6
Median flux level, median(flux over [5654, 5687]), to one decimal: 15.8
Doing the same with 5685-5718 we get 15.8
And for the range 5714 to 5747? 15.9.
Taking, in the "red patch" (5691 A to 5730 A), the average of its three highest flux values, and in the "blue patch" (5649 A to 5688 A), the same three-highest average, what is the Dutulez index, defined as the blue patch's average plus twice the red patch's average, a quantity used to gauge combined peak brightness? 51.2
